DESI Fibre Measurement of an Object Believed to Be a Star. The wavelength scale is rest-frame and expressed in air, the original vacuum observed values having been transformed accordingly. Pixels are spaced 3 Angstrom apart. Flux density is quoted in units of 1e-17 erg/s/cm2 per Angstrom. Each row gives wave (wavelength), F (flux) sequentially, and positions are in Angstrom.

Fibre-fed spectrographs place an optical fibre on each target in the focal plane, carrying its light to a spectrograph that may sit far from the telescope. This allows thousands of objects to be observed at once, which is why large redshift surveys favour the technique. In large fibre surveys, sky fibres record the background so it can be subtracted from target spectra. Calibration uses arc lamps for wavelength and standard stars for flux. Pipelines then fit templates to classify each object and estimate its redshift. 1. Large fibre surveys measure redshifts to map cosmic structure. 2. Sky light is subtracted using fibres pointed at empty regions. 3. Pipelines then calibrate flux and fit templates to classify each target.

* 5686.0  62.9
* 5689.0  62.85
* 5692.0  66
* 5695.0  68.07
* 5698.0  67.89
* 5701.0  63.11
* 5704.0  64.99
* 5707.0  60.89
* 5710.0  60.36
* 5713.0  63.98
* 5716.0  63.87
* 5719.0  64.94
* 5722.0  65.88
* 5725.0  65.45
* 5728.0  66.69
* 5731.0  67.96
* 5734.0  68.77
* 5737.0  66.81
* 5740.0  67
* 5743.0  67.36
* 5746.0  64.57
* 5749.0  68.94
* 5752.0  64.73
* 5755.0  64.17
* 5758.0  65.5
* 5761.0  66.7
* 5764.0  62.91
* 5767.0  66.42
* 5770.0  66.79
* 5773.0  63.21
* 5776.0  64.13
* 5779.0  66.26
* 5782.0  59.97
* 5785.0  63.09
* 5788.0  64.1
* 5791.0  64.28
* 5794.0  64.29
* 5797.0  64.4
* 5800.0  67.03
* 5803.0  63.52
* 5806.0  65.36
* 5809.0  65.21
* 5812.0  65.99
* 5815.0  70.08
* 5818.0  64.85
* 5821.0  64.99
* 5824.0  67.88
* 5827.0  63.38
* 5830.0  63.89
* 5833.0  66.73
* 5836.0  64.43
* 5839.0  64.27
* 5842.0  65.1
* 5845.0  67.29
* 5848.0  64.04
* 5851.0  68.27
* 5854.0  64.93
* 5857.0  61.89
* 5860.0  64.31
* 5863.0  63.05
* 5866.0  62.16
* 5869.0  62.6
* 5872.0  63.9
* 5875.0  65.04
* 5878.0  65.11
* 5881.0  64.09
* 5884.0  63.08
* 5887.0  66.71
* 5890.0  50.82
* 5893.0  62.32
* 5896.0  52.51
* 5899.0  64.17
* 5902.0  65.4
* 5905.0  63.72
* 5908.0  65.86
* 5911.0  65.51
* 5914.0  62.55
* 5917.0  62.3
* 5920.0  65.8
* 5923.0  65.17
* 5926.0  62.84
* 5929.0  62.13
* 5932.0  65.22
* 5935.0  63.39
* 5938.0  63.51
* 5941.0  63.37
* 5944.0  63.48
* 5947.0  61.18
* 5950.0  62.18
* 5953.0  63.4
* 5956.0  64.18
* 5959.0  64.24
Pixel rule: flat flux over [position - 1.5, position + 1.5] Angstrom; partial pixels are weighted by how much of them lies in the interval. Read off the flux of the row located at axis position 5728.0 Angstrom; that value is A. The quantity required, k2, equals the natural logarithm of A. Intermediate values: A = 66.69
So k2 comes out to 4.20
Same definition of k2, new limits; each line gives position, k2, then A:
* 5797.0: 4.17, 64.4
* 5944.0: 4.15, 63.48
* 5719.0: 4.17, 64.94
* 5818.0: 4.17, 64.85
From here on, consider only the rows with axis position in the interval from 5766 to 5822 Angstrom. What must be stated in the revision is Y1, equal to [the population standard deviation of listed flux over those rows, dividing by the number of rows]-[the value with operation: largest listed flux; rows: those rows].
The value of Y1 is -68.1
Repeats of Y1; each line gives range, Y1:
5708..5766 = -66.9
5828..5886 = -66.7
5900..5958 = -64.5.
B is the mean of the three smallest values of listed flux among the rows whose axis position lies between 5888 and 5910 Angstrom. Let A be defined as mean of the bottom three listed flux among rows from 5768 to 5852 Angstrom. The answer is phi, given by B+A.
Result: 117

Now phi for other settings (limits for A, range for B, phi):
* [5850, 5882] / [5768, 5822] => 124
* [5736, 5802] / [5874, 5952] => 117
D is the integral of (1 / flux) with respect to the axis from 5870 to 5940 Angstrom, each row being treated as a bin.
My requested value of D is 1.11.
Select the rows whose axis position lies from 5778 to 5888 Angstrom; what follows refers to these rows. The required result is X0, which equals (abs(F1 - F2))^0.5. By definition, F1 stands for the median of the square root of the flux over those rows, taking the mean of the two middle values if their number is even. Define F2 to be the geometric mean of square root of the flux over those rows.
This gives 0.14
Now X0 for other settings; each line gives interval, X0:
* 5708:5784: 0.11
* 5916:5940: 0.14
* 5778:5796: 0.19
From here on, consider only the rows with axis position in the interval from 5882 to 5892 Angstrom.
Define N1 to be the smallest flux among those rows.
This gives 50.82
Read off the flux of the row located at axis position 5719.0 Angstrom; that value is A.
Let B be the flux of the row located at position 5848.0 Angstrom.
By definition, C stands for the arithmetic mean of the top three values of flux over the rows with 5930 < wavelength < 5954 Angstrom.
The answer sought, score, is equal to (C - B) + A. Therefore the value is 65.0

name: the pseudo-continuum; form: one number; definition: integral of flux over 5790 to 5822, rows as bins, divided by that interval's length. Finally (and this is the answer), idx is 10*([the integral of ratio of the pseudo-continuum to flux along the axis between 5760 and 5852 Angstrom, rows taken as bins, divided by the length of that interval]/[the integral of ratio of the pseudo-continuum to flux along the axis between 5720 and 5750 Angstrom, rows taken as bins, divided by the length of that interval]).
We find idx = 10.3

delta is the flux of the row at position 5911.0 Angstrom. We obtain 65.51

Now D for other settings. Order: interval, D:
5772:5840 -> 1.05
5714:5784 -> 1.07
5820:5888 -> 1.05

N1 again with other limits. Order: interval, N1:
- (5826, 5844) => 63.38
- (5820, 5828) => 63.38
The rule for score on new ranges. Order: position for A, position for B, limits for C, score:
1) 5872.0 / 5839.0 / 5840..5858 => 66.5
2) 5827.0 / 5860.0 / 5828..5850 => 65.4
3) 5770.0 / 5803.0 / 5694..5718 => 70.3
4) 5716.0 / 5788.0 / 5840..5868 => 66.7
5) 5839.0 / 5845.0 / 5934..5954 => 60.4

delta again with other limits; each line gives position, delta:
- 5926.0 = 62.84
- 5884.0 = 63.08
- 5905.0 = 63.72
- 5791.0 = 64.28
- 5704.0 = 64.99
